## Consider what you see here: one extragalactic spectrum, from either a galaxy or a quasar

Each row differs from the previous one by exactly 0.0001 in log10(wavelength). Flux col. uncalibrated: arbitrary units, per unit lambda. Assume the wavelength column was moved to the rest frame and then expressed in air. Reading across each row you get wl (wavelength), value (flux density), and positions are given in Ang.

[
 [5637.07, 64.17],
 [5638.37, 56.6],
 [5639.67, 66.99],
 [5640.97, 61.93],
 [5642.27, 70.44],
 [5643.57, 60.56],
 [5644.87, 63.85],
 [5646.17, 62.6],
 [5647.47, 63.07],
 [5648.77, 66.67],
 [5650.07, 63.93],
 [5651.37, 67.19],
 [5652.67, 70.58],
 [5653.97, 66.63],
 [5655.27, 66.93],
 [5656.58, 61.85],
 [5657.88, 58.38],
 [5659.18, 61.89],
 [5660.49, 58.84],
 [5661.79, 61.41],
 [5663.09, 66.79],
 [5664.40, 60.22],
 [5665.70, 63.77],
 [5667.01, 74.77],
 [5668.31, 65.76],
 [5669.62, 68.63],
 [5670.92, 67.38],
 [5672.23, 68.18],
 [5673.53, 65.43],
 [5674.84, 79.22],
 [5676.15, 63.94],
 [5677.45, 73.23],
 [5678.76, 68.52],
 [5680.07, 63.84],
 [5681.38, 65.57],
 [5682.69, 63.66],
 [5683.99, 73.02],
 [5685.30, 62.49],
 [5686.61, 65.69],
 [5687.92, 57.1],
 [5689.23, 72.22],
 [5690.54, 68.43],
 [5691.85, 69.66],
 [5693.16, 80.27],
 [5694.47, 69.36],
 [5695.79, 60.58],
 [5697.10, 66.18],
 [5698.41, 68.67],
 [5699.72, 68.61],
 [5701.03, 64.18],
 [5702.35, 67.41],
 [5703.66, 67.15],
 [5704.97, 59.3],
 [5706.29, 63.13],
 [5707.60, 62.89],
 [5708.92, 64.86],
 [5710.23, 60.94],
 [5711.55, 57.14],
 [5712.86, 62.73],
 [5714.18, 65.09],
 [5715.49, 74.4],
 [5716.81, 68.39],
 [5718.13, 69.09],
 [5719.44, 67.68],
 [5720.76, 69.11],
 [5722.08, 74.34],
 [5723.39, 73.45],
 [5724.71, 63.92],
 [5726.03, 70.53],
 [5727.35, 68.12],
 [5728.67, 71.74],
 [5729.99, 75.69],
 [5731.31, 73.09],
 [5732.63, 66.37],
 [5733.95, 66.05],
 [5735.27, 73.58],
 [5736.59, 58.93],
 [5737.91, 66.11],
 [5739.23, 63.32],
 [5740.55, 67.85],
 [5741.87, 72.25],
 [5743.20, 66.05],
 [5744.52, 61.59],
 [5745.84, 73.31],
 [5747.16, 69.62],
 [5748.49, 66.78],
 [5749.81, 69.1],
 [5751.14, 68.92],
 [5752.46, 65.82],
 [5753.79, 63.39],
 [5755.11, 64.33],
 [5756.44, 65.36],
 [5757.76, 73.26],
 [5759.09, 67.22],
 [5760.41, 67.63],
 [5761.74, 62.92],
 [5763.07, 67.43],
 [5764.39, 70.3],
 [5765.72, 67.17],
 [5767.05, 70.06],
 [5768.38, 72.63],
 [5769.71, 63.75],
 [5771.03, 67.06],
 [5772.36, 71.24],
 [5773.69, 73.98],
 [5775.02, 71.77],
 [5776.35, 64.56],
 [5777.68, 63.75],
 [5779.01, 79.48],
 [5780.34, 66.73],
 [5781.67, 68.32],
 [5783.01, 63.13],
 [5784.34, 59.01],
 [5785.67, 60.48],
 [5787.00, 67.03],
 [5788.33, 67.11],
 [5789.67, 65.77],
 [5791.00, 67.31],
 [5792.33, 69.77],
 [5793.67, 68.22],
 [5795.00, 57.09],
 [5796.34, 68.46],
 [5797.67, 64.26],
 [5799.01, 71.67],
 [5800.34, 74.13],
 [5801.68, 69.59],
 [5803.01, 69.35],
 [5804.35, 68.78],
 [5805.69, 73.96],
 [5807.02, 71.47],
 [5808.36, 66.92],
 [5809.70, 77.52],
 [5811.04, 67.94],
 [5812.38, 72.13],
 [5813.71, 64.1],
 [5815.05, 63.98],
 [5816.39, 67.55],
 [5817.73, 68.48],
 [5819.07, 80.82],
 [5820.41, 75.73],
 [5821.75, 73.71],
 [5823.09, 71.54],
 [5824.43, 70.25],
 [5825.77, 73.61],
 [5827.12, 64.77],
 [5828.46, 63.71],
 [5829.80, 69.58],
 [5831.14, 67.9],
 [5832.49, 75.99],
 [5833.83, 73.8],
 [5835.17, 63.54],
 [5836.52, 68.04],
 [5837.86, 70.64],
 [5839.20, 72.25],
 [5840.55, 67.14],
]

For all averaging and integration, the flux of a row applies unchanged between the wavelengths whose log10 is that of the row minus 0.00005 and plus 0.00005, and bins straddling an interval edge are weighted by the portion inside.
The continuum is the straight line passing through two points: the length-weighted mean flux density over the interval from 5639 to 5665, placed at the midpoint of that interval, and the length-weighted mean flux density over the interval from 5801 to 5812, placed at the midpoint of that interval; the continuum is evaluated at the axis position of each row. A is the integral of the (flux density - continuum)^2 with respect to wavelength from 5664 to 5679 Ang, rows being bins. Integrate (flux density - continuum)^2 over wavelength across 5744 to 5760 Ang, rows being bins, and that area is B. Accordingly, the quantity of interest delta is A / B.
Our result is 2.76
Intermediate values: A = 559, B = 202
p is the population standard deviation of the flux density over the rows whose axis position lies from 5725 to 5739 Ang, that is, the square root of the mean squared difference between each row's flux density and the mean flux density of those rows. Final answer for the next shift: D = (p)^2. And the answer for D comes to 22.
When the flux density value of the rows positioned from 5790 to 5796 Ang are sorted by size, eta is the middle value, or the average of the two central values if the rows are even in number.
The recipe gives 68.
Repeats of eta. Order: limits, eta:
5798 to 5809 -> 71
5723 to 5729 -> 71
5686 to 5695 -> 69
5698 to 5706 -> 67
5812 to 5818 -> 68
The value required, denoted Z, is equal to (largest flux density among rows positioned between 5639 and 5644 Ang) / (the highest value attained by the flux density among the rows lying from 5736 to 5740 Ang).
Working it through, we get 1.07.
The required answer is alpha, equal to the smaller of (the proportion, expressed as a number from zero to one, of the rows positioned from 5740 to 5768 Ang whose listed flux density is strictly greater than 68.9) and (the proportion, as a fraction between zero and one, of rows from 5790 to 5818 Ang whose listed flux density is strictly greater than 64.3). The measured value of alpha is 0.38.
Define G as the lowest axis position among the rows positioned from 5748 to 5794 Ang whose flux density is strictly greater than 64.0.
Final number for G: 5748.49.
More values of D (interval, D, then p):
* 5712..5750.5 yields 17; 4.2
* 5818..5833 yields 23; 4.8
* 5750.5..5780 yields 17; 4.1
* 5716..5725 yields 11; 3.3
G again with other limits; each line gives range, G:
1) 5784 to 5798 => 5787.00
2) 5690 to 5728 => 5690.54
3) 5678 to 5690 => 5678.76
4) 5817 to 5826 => 5817.73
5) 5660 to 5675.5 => 5663.09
